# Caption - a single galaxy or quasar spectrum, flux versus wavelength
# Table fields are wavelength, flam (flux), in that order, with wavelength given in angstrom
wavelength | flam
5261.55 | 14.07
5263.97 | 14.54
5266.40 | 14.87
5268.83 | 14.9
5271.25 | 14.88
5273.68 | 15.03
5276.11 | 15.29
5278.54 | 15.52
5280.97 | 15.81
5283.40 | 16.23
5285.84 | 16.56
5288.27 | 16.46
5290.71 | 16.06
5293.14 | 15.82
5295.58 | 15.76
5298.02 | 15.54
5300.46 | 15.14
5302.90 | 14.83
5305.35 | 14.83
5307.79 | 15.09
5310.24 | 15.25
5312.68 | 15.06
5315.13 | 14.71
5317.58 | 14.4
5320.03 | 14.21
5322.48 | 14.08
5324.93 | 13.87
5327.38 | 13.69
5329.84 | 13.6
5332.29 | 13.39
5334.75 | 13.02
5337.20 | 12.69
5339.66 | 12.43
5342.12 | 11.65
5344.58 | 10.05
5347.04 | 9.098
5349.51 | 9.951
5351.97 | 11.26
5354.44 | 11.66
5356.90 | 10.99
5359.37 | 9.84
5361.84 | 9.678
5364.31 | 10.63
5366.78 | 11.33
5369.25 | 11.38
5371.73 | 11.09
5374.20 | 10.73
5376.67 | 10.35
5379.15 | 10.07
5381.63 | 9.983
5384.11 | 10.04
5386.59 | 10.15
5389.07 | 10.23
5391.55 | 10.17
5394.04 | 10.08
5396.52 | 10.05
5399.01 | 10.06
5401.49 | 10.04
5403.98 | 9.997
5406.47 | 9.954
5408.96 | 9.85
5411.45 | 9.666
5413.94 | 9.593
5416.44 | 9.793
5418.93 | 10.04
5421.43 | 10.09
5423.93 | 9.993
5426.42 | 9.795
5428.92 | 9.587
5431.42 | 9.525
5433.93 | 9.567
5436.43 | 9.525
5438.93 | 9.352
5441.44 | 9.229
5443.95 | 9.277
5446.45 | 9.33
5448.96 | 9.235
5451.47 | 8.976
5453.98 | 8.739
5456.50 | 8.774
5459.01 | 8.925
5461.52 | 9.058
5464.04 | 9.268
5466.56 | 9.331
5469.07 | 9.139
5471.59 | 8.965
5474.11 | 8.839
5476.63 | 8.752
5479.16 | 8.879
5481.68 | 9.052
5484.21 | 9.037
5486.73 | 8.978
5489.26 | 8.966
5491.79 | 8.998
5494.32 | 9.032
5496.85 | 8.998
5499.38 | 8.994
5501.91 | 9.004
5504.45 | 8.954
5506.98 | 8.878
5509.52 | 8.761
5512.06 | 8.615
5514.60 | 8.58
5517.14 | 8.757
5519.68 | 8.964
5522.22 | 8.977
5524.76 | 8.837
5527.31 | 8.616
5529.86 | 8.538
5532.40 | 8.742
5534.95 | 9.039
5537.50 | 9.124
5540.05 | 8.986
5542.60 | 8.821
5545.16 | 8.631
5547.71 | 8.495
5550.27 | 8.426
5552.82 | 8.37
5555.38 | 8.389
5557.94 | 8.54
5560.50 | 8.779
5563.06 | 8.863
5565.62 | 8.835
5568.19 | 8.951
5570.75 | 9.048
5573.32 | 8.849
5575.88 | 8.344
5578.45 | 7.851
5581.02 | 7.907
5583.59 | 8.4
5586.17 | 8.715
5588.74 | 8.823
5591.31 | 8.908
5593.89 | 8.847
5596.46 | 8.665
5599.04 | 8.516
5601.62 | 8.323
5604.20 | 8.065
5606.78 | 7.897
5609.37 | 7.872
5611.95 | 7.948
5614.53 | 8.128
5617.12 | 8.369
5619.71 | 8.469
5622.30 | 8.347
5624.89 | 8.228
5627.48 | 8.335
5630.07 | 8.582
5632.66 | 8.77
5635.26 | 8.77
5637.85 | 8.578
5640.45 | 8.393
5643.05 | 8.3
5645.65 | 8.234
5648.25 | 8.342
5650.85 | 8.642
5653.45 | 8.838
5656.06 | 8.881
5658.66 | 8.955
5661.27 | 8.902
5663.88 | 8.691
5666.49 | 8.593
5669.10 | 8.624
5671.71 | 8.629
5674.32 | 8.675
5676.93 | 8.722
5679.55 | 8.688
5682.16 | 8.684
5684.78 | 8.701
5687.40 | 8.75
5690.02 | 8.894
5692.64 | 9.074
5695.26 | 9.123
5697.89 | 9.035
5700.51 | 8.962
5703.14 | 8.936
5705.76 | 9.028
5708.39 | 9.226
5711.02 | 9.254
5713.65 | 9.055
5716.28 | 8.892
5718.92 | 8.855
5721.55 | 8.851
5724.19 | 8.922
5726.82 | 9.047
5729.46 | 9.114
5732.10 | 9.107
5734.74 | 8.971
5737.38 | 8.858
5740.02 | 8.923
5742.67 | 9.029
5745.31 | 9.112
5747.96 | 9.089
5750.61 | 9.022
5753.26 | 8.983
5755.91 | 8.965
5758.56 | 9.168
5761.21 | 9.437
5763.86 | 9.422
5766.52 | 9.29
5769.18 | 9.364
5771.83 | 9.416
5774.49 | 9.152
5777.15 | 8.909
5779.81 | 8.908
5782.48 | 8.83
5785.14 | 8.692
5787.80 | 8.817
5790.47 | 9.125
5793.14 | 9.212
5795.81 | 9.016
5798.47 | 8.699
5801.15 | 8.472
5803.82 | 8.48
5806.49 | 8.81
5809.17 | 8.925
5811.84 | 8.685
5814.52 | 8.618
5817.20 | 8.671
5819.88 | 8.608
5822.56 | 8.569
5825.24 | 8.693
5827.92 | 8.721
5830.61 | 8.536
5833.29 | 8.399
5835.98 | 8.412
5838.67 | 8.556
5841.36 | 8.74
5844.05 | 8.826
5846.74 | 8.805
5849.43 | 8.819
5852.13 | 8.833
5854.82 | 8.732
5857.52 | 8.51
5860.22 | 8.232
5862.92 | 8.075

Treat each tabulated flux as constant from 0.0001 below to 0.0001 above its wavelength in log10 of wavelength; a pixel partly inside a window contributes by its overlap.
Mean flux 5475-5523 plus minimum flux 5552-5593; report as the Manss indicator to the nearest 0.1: 16.8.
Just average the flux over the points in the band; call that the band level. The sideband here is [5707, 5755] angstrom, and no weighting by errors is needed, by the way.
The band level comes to 9.02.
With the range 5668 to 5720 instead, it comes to 8.89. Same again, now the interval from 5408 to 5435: 9.77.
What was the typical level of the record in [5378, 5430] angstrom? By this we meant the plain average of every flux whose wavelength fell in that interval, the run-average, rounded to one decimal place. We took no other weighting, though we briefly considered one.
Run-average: 10.0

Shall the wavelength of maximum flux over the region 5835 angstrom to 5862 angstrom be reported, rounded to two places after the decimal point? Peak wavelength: 5852.13 angstrom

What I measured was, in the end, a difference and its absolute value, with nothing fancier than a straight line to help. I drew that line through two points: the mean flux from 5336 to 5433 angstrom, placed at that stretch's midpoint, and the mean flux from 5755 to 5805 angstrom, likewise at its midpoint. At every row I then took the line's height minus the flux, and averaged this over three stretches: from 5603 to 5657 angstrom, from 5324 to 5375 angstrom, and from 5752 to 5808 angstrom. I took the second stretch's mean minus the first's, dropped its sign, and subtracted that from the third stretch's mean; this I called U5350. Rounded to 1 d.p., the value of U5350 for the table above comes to -2.2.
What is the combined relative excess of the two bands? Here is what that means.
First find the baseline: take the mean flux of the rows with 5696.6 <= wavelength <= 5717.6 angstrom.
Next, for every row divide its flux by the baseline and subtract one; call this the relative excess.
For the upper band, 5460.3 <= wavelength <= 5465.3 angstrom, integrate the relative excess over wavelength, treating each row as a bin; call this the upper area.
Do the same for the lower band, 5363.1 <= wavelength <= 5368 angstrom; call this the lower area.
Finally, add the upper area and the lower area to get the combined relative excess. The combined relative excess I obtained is 1.1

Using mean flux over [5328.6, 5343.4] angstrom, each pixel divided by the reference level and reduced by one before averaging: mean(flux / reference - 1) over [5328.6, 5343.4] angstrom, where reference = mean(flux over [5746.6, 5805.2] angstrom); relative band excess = 0.42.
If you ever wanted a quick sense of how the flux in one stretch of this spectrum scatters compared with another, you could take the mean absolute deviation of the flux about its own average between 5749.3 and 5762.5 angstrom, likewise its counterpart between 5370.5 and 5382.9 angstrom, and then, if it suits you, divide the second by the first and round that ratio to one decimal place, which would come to 2.5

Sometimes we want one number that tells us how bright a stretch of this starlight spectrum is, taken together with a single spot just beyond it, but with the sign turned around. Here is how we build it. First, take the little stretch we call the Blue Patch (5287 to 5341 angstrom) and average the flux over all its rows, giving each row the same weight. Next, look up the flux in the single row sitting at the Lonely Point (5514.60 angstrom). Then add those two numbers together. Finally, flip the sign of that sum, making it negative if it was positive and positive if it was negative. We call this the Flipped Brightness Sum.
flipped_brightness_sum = -23.1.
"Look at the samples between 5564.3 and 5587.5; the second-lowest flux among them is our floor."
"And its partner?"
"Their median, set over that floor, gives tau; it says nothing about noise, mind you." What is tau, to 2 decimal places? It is 1.10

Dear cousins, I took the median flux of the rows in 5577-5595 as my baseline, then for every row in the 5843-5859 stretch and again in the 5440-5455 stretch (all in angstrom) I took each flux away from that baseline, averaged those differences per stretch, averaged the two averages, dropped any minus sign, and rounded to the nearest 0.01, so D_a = 0.23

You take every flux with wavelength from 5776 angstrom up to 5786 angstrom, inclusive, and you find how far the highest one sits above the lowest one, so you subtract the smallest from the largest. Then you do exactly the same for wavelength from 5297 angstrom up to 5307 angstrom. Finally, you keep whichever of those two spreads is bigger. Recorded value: 0.71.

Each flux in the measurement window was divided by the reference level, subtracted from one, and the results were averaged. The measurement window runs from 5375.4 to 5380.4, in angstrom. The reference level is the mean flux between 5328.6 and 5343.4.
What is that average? 0.20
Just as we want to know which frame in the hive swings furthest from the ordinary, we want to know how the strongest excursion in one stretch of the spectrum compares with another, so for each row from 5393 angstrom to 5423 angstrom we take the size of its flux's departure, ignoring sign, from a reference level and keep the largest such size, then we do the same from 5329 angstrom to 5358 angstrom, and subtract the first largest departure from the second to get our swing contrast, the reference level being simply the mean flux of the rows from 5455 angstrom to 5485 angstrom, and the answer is 3.51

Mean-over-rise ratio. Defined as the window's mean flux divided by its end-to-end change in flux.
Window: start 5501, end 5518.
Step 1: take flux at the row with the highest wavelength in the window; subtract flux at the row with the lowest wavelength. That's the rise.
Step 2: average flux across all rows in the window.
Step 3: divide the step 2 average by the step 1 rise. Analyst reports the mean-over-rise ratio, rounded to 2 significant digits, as -36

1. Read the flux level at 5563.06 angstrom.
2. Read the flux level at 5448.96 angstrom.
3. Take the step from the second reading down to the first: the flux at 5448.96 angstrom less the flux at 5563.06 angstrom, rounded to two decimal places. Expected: 0.37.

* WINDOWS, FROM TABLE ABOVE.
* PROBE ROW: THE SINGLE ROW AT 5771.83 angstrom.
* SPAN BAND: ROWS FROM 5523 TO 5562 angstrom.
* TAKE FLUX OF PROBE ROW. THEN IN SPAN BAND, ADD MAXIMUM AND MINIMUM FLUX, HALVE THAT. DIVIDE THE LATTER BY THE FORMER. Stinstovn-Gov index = 0.93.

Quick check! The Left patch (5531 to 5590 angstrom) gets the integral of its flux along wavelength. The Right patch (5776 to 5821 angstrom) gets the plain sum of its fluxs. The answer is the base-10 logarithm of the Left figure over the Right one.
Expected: 0.53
